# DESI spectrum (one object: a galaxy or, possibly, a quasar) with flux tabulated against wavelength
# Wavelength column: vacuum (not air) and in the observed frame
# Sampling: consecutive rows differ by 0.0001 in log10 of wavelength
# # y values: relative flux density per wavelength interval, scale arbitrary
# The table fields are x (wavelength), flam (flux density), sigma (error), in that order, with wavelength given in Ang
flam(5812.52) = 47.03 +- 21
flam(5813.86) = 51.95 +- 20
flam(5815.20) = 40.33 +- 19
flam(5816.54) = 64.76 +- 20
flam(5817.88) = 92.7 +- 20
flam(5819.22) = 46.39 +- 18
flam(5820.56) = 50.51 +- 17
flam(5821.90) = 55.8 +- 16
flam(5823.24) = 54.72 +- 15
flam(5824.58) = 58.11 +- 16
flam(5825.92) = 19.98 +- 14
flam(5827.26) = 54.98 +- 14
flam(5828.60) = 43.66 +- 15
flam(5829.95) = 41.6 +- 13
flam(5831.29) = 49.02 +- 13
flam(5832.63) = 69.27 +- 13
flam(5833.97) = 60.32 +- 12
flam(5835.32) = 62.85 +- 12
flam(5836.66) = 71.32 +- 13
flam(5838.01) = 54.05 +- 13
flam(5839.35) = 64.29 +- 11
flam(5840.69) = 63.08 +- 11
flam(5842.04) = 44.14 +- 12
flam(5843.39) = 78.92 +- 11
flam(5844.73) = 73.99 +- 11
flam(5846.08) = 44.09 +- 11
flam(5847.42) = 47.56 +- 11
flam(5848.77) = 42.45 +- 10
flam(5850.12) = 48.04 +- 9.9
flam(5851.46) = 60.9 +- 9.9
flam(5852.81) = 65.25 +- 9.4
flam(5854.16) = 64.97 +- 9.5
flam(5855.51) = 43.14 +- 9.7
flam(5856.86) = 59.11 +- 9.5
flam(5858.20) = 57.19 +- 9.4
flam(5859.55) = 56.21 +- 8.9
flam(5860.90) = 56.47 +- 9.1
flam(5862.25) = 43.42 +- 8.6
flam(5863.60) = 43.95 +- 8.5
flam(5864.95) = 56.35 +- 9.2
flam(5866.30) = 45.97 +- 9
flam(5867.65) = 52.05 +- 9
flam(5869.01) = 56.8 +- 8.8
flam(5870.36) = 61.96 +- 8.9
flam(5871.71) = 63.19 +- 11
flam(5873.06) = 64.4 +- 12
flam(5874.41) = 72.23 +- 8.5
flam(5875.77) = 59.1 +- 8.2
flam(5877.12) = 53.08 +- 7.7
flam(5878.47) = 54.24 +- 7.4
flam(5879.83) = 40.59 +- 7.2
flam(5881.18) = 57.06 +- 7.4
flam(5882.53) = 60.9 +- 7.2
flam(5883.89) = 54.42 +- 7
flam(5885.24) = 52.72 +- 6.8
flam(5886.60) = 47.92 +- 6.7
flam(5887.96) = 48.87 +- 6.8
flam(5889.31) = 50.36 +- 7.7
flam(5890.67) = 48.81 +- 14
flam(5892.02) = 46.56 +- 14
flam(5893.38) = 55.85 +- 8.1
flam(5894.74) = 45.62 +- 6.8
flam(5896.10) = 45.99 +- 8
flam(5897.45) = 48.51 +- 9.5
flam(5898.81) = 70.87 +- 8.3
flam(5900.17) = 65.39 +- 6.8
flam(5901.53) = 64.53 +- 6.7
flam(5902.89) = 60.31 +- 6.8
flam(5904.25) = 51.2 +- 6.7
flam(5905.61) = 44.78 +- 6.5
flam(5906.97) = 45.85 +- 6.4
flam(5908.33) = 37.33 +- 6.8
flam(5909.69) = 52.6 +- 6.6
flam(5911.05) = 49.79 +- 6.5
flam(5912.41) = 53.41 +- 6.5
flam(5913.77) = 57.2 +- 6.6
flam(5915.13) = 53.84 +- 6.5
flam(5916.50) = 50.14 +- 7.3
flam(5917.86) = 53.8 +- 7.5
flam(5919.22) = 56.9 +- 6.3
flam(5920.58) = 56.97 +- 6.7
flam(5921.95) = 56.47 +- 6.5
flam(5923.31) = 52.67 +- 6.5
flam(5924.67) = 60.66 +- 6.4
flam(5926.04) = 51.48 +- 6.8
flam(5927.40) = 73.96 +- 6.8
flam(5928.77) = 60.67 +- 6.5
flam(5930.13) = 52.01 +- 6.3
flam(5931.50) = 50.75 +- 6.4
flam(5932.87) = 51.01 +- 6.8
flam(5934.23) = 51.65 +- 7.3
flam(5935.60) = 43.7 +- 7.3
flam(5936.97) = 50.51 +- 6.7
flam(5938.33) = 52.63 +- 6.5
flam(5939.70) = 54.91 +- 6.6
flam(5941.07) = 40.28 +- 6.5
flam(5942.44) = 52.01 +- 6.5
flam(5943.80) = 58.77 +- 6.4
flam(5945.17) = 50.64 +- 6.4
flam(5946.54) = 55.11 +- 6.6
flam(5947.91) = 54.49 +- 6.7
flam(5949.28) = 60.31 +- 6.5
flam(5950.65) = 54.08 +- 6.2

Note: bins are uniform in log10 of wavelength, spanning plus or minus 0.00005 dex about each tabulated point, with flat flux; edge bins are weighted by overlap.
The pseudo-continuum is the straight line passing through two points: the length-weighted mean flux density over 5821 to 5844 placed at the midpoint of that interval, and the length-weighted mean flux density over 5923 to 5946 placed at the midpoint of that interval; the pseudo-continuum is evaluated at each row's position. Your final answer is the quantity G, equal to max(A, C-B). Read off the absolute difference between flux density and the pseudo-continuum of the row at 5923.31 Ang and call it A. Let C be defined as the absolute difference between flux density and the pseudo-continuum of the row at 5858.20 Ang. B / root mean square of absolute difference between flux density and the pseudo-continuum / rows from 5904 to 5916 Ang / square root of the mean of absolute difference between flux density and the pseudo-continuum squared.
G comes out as 1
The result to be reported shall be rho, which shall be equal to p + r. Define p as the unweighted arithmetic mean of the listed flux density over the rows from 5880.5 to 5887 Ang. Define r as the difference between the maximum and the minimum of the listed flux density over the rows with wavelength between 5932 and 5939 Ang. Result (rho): 64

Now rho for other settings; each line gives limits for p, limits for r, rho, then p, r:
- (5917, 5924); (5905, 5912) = 71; 55.4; 15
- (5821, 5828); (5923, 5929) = 71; 48.7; 22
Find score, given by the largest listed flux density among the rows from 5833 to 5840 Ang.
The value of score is 71.32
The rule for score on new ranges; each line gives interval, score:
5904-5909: 51.2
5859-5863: 56.47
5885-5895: 55.85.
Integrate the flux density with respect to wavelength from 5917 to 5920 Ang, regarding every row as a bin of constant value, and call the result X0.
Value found 166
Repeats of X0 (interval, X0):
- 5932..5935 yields 153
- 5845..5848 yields 149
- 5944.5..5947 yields 132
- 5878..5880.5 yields 117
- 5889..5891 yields 99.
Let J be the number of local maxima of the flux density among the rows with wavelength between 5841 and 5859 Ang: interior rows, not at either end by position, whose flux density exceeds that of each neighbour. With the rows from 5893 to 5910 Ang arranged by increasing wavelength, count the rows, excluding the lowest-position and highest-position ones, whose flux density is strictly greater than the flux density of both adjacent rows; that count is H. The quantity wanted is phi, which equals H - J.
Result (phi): -2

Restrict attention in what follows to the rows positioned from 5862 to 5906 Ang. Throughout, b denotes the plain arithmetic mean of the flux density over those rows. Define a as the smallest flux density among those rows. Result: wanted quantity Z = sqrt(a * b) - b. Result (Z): -7.3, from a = 40.59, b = 54.2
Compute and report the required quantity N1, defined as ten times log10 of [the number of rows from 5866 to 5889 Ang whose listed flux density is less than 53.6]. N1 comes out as 8.5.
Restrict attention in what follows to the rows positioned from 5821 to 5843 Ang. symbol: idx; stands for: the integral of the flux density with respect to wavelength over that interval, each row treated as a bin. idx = 1199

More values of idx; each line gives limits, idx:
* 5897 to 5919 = 1184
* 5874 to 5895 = 1111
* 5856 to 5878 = 1237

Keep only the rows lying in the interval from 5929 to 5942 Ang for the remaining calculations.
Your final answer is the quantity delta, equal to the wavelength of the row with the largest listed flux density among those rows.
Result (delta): 5939.70 Ang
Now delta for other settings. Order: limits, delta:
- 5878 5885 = 5882.53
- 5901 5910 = 5901.53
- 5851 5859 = 5852.81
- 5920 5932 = 5927.40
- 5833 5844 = 5843.39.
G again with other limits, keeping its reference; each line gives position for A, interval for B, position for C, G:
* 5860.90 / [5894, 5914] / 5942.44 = 2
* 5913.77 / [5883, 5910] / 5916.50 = 3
